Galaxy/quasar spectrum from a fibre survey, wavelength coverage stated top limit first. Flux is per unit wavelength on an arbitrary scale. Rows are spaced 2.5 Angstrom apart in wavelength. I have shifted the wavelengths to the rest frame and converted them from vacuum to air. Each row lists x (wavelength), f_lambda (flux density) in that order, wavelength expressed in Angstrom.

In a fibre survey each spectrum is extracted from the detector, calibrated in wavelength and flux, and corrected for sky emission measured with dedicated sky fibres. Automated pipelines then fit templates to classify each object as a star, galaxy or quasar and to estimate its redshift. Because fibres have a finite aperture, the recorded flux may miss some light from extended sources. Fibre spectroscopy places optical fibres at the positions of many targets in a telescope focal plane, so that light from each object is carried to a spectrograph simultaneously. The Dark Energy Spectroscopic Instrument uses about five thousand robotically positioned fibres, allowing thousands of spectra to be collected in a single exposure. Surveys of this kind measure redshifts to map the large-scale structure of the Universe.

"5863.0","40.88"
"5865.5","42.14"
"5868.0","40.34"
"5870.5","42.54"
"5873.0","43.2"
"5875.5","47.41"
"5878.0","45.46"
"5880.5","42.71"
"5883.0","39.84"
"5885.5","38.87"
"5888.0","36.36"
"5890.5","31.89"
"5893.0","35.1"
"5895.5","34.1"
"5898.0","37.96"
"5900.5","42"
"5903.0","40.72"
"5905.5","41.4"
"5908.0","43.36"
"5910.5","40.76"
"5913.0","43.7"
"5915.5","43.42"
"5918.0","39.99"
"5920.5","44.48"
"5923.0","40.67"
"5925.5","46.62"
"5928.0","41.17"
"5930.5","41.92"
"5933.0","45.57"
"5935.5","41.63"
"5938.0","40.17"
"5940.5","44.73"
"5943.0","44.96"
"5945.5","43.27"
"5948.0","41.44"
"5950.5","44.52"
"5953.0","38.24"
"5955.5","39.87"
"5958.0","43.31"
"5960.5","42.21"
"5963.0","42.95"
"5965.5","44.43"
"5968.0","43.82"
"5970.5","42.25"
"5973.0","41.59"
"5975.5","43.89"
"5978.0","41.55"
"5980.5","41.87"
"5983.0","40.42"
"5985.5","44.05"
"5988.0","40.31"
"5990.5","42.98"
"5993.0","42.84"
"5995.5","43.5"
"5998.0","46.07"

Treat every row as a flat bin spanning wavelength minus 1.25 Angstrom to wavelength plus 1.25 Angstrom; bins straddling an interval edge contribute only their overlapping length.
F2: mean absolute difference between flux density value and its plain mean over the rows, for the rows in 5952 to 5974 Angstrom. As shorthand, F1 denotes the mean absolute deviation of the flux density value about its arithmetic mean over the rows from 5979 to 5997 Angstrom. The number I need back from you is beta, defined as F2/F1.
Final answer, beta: 1.2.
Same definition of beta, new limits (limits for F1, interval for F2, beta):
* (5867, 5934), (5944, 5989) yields 0.5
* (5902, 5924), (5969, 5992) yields 0.7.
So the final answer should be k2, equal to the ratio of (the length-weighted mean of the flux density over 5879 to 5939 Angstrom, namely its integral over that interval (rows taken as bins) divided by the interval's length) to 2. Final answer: 20.3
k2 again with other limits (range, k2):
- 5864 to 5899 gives 19.9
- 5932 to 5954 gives 21.4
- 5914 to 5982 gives 21.3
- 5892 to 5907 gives 19.3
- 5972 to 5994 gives 21.1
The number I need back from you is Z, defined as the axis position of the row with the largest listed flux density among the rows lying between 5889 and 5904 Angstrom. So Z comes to 5900.5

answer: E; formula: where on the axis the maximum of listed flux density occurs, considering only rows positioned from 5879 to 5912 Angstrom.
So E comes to 5908.0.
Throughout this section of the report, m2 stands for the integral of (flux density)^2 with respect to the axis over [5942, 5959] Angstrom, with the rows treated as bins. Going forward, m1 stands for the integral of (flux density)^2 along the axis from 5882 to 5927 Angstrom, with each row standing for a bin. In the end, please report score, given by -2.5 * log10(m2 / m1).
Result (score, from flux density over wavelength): 1.0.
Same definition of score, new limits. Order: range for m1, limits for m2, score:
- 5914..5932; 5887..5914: -0.2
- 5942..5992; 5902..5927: 0.7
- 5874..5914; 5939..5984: -0.2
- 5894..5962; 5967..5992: 1.1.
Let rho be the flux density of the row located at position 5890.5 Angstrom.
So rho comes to 31.89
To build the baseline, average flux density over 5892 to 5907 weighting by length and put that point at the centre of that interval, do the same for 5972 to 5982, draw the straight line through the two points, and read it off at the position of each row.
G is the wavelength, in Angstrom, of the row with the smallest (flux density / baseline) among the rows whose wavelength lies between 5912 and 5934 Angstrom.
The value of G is 5918.0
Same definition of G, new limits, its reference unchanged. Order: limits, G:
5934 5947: 5938.0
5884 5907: 5890.5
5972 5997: 5988.0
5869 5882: 5880.5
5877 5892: 5890.5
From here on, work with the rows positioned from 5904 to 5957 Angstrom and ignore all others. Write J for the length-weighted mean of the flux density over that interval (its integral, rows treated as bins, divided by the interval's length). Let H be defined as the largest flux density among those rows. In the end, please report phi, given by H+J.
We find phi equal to 89.1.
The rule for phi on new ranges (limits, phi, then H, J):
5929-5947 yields 88.7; 45.57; 43.1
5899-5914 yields 85.6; 43.7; 41.9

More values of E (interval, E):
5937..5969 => 5943.0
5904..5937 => 5925.5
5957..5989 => 5965.5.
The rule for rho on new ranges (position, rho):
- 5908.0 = 43.36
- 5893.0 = 35.1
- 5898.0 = 37.96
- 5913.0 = 43.7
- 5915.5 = 43.42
